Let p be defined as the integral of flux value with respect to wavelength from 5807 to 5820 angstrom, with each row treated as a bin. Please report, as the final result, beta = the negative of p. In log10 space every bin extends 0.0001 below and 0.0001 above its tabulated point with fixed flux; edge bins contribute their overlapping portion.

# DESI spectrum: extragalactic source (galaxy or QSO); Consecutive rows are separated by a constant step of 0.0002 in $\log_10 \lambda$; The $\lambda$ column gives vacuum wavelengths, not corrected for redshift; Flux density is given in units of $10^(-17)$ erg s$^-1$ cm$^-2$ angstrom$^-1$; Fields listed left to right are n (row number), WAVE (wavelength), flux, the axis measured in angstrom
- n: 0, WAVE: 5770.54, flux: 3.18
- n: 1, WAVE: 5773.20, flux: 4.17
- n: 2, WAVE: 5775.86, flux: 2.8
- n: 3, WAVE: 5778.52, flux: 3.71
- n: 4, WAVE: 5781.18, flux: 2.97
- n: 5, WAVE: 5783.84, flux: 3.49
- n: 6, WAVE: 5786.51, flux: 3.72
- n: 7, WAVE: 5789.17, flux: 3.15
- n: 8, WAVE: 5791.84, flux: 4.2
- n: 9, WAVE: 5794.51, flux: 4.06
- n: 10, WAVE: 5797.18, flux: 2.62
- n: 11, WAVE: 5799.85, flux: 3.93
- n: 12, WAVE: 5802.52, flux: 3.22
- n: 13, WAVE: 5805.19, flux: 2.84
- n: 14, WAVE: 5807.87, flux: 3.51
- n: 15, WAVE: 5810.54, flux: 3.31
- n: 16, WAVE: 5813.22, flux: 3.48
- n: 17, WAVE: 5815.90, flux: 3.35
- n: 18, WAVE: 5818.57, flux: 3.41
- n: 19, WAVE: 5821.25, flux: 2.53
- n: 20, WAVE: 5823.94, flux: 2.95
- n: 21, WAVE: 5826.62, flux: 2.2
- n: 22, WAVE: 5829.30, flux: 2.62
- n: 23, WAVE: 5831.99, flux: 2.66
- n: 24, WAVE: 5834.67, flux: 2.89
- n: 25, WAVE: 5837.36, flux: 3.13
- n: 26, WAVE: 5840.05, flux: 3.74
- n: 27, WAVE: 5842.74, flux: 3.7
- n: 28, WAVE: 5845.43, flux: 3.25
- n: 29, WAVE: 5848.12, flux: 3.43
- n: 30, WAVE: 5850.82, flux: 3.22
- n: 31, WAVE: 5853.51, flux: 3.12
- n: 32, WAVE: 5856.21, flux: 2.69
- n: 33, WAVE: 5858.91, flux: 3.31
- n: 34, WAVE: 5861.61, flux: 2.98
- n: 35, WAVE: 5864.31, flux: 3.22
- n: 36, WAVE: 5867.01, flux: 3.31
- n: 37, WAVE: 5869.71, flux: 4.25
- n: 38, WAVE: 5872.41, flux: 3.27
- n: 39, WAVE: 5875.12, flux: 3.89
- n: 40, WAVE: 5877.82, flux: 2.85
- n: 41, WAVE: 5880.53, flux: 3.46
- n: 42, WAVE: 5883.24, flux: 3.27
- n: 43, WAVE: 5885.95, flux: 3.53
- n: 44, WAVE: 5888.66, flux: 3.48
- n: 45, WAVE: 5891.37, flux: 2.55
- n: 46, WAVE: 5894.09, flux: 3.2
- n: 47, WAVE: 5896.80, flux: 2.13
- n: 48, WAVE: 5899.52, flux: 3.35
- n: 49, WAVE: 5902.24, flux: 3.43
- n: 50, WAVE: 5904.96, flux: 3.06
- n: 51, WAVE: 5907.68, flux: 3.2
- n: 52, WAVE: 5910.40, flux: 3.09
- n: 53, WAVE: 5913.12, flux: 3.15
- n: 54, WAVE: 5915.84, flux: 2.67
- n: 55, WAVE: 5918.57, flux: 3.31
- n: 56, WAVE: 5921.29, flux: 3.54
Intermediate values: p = 44.3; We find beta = -44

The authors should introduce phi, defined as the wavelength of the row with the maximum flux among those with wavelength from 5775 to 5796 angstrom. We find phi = 5791.84 angstrom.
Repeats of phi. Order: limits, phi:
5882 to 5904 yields 5885.95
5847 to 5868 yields 5848.12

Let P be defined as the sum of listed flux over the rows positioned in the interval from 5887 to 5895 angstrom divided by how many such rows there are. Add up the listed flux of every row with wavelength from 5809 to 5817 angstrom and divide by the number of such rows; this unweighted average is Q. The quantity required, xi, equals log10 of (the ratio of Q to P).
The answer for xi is 0.04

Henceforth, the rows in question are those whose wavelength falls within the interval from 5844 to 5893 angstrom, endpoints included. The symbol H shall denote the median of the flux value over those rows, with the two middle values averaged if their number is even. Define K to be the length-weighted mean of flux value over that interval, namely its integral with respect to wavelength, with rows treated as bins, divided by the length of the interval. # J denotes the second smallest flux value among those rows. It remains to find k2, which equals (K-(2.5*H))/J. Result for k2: -1.82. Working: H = 3.27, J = 2.69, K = 3.28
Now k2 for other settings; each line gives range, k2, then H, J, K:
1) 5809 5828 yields -2.07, 3.31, 2.53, 3.04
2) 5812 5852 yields -1.96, 3.22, 2.53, 3.10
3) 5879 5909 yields -1.97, 3.27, 2.55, 3.15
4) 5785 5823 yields -1.94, 3.38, 2.62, 3.38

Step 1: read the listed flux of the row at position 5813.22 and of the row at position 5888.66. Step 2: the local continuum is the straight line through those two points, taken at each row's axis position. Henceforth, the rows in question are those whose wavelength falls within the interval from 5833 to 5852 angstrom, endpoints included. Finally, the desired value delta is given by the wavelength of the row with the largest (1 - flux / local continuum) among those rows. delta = 5834.67 angstrom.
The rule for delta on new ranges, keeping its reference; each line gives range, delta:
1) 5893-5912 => 5896.80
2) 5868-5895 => 5891.37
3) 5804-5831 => 5826.62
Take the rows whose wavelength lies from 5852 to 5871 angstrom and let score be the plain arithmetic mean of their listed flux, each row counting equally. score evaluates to 3.27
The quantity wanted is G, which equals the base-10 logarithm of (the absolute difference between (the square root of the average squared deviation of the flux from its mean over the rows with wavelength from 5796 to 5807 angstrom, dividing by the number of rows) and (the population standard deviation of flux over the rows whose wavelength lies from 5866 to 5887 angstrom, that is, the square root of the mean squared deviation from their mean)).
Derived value -1.0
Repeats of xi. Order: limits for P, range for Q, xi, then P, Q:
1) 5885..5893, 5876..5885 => 0.00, 3.19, 3.2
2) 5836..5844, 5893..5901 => -0.09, 3.52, 2.9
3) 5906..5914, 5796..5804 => 0.01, 3.15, 3.3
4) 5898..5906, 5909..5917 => -0.04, 3.28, 3.0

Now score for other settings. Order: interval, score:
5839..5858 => 3.31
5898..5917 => 3.14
